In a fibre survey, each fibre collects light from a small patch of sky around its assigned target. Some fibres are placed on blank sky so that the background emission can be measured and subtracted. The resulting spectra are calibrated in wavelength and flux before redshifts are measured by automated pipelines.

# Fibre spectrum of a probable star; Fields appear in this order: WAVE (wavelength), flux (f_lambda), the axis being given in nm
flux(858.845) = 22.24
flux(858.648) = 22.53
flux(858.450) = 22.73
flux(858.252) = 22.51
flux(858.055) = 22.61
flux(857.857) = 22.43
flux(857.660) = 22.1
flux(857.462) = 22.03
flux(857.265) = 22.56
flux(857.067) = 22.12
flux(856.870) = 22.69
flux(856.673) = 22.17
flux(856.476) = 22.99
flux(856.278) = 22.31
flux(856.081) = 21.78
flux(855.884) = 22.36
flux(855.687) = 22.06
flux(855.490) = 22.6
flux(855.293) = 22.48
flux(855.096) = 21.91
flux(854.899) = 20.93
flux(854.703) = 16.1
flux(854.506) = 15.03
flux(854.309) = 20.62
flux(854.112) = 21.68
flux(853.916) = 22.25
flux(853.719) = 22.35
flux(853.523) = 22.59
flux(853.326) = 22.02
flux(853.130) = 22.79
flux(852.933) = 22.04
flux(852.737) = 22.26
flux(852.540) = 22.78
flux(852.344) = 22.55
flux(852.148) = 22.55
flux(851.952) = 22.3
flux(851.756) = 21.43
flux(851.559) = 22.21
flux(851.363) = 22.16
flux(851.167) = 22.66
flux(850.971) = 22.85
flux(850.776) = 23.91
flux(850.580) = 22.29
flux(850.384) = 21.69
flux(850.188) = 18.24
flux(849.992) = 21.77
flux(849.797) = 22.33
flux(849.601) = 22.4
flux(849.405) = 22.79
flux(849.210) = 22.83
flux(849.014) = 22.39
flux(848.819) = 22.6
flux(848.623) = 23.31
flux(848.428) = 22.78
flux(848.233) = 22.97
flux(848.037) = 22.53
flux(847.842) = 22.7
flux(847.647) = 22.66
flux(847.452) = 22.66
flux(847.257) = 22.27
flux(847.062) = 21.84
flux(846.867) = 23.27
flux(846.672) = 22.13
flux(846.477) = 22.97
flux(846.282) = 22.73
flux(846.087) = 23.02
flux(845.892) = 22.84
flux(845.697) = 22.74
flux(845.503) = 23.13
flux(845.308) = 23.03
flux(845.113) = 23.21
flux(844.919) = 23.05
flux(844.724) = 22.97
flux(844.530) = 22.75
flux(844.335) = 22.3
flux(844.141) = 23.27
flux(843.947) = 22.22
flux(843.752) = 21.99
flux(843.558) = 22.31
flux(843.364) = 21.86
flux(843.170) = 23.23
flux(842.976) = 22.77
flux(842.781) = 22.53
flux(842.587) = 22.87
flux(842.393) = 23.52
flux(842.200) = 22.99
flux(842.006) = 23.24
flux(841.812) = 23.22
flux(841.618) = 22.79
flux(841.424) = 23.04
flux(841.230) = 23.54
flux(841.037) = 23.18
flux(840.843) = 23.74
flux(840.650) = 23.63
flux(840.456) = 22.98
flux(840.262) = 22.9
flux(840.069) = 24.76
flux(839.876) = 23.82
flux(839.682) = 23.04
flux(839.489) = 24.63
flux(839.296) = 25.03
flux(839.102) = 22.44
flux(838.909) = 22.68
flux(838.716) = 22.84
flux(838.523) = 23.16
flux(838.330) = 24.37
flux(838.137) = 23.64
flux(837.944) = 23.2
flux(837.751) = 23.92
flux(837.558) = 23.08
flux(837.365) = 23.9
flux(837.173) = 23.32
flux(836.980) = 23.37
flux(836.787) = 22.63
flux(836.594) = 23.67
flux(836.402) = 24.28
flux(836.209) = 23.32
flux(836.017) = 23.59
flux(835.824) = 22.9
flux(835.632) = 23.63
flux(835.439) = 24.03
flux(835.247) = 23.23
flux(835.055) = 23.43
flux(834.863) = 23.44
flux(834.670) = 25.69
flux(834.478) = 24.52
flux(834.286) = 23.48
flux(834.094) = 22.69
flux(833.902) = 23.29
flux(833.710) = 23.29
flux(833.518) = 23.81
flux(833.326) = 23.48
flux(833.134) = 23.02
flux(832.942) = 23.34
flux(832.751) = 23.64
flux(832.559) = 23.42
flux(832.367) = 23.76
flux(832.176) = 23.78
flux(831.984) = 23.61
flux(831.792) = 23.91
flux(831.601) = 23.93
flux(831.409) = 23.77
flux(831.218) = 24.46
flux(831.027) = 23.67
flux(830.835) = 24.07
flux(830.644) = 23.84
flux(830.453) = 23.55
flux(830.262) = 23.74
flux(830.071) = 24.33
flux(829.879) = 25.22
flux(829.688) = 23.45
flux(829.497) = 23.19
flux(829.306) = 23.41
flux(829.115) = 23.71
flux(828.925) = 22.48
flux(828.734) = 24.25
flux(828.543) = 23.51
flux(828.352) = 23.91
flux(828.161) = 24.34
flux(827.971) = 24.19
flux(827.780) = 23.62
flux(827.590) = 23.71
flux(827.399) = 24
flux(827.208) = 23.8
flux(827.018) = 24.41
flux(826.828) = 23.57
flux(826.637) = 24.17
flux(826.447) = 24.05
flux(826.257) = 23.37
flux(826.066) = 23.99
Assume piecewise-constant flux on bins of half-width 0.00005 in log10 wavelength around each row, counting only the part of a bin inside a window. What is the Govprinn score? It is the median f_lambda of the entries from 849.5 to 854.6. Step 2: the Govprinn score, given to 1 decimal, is 22.3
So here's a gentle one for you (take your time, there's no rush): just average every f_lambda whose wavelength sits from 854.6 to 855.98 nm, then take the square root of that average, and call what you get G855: 4.60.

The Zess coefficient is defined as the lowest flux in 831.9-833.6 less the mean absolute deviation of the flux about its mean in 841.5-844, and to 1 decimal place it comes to 22.6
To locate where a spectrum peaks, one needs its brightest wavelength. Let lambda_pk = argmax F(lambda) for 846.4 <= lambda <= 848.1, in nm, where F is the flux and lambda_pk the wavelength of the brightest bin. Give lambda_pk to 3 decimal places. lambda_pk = 846.867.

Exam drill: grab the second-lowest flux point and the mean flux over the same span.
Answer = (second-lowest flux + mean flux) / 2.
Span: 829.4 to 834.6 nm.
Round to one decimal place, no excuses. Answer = 23.4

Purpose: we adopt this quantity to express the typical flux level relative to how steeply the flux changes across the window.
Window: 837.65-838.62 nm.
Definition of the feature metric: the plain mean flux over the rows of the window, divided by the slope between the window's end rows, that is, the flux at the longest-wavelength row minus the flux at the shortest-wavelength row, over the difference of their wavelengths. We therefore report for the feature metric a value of -24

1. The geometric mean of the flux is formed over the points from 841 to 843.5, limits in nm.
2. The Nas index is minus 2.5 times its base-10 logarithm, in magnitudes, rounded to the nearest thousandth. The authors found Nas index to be -3.403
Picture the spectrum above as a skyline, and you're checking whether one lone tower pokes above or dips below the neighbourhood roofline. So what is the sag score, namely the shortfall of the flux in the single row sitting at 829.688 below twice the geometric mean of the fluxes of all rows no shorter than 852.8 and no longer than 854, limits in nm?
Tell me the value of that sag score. 21.2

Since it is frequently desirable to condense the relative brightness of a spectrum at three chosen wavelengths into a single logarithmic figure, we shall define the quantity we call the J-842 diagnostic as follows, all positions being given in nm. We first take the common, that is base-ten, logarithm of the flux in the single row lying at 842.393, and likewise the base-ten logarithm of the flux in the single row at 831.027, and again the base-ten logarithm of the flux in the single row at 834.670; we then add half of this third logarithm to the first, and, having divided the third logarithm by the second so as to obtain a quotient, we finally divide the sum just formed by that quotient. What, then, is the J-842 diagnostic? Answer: 2.02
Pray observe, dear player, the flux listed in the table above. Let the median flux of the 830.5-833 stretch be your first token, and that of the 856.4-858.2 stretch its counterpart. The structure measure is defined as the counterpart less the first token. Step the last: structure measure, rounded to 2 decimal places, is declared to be -1.34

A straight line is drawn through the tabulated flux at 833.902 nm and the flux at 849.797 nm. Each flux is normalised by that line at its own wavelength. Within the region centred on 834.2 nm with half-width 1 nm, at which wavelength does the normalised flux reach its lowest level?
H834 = 834.094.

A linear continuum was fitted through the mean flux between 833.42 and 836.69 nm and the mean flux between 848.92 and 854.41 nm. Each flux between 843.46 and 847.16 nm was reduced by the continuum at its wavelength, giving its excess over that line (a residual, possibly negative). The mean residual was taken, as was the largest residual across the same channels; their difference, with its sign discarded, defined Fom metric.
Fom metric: 0.69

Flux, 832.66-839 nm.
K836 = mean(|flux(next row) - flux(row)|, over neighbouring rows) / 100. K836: 0.0063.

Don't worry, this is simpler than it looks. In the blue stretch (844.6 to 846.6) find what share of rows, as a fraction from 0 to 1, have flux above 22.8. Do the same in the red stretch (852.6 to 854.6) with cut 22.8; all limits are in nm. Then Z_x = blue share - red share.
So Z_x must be 0.80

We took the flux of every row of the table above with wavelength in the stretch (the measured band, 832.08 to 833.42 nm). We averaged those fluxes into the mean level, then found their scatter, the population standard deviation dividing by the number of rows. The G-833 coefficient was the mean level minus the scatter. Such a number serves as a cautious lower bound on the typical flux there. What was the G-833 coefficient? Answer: 23.2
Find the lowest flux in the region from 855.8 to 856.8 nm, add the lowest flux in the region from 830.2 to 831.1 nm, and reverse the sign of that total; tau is -45.3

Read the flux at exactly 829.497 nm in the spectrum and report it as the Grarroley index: 23.19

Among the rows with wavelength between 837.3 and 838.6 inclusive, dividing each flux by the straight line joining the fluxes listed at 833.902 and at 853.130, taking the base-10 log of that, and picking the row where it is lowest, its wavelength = 837.558 nm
